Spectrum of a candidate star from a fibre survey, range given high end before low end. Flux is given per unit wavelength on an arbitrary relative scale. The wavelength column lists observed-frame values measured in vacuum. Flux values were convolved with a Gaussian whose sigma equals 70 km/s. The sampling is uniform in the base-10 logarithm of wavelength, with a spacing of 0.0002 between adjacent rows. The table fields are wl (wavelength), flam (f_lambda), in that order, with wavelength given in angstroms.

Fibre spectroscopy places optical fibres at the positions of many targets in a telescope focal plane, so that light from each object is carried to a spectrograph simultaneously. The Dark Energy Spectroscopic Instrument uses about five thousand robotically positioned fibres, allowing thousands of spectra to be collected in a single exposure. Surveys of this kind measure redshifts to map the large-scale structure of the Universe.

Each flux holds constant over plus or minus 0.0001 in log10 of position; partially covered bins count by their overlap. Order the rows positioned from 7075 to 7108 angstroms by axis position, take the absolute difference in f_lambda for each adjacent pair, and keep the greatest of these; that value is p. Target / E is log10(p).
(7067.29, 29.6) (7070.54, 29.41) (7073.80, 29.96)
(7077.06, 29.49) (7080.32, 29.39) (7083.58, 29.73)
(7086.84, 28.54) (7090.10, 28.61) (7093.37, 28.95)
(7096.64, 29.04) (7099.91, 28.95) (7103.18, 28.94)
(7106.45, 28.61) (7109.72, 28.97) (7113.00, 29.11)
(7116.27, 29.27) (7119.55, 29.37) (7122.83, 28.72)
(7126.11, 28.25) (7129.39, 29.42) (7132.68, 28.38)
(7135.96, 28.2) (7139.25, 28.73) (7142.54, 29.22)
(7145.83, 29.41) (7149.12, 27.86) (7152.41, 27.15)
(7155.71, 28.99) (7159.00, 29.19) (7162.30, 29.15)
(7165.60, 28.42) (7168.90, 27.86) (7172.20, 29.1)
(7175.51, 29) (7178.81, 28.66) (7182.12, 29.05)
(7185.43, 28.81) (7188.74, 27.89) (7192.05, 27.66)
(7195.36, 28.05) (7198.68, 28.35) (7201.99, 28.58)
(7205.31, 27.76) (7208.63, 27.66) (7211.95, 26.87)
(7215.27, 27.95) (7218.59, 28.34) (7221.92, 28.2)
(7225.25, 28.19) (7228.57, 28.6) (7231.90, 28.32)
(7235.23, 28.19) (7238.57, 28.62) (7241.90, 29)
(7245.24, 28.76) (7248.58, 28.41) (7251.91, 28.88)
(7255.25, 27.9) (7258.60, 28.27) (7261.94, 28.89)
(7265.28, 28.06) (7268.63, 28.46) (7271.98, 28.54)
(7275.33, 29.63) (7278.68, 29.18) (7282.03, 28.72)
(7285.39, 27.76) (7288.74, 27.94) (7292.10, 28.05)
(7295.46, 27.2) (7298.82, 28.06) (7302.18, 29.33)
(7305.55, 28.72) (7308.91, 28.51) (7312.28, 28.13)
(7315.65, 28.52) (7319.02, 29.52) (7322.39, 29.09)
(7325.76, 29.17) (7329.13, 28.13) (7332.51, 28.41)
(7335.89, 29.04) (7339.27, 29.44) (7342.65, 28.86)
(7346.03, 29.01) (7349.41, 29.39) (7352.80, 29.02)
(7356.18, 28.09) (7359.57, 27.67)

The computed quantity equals 0.08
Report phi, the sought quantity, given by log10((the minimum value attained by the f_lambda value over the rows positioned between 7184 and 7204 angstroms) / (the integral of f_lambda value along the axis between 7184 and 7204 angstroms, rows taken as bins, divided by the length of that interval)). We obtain -0.0086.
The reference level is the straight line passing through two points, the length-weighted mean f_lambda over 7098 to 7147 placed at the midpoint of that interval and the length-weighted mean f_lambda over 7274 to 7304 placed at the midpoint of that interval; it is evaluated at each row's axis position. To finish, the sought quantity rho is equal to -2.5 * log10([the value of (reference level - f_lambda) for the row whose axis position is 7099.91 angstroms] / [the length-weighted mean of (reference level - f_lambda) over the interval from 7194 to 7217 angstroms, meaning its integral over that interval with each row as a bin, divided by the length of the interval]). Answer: 4.2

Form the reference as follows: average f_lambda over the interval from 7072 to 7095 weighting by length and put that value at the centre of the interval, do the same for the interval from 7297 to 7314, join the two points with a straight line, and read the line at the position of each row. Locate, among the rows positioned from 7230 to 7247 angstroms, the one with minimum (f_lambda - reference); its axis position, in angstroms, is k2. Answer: 7235.23 angstroms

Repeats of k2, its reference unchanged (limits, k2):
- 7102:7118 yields 7106.45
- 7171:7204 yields 7192.05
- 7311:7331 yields 7312.28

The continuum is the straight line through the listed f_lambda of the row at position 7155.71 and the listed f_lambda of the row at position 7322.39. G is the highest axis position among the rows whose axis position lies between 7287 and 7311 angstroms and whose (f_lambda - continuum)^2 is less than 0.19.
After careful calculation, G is 7305.55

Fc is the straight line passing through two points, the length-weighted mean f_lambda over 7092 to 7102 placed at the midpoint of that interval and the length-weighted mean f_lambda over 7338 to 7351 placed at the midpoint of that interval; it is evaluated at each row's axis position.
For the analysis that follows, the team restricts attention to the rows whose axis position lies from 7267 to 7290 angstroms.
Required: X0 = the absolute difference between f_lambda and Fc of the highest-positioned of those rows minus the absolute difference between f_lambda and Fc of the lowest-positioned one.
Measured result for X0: 0.5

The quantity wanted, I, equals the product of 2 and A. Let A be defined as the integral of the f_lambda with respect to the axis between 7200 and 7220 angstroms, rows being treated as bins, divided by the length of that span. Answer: 55.7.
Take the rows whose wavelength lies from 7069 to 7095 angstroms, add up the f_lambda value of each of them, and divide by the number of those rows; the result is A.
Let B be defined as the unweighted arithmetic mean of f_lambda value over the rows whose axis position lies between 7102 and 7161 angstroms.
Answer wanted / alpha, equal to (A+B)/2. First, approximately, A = 29.3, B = 28.8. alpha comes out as 29.0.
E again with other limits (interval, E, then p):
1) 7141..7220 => 0.26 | 1.84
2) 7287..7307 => 0.10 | 1.27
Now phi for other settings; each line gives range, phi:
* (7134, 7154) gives -0.0201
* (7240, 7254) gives -0.0051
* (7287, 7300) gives -0.0096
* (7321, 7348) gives -0.0118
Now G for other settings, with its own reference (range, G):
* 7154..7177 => 7175.51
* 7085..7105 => 7103.18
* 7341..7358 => 7352.80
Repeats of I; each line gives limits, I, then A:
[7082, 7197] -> 57.4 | 28.7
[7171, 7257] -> 56.7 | 28.3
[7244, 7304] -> 56.9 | 28.4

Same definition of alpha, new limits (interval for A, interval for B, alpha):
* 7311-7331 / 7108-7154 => 28.7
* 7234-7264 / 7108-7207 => 28.6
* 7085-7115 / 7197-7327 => 28.6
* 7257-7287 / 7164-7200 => 28.5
